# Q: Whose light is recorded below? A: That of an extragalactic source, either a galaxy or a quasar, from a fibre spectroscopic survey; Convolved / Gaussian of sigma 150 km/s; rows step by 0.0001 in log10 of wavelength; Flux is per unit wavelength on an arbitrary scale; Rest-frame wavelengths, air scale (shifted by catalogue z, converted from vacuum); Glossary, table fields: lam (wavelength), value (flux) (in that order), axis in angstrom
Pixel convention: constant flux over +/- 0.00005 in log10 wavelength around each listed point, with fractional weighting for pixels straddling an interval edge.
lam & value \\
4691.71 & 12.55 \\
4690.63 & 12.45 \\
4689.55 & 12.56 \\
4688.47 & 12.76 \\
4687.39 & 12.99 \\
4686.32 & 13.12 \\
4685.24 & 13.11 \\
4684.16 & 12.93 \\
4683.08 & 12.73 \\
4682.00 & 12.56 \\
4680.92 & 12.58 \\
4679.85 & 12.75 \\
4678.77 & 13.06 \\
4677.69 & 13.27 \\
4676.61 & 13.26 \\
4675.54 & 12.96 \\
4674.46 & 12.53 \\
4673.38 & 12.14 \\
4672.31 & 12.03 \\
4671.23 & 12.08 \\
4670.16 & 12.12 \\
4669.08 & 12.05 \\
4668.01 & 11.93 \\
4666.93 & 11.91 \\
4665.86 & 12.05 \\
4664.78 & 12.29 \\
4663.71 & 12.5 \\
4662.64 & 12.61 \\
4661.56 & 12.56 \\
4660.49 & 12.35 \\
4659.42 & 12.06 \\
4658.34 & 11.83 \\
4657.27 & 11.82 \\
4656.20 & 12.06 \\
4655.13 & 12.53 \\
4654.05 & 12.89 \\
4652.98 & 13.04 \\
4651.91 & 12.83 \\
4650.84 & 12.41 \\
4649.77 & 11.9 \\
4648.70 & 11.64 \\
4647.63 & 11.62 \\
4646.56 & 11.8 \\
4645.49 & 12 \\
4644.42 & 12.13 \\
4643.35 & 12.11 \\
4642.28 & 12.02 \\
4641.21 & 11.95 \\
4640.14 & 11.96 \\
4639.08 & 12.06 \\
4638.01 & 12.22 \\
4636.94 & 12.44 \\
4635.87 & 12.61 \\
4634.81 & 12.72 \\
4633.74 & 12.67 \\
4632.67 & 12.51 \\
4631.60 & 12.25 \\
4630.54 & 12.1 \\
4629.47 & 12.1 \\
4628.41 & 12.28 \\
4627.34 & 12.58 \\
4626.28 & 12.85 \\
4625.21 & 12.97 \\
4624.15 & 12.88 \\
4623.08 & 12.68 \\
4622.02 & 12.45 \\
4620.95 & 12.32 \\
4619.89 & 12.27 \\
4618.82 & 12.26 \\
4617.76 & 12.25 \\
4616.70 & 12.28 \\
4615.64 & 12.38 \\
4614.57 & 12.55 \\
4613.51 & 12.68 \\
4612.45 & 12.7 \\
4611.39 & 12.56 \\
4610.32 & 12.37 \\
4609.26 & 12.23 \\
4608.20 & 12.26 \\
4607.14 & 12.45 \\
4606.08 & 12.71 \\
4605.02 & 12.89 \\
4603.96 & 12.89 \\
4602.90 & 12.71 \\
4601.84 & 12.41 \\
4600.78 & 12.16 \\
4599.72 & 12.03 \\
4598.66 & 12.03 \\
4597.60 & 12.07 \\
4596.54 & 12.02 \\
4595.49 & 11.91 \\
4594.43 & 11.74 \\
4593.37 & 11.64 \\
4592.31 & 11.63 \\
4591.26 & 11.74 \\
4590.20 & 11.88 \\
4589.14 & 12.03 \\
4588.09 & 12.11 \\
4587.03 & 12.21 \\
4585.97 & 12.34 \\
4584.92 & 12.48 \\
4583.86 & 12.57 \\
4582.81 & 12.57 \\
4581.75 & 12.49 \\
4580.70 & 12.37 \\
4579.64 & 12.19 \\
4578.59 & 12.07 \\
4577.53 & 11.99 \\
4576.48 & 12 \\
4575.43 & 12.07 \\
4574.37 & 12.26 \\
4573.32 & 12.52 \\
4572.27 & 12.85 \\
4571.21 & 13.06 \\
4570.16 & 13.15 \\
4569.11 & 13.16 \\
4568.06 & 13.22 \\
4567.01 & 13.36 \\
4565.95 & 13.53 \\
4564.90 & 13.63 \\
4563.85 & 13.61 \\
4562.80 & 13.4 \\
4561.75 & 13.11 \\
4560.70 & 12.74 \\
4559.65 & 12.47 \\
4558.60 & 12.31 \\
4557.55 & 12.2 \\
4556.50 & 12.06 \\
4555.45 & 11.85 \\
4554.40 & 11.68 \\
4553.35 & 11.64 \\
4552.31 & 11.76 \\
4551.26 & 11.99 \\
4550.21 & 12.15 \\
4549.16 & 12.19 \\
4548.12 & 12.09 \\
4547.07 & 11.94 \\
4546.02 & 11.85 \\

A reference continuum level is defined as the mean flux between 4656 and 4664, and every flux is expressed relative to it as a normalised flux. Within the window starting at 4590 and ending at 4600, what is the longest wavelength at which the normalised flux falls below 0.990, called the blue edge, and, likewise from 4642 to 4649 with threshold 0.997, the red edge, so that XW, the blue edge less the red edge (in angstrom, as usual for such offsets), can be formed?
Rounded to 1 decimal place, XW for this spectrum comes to -49.0 angstrom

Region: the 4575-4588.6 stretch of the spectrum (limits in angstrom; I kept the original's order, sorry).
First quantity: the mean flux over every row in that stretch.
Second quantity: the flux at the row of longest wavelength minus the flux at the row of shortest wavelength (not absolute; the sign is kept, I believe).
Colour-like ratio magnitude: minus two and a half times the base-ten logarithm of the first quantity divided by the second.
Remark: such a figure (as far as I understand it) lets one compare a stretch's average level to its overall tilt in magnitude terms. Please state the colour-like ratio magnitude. -6.2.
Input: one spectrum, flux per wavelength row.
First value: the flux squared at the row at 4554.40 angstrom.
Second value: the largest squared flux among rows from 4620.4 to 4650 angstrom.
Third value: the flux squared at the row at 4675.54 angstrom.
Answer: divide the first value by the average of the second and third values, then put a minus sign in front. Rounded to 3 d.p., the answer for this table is -0.812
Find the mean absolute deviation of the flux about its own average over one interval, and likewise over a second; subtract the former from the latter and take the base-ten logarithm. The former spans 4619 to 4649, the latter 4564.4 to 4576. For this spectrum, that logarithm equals -1.0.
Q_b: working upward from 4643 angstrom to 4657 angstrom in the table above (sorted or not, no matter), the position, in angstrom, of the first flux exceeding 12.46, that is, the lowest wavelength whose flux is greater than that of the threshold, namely 4651.91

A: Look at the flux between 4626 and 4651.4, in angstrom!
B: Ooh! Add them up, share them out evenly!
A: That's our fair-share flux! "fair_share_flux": 12.2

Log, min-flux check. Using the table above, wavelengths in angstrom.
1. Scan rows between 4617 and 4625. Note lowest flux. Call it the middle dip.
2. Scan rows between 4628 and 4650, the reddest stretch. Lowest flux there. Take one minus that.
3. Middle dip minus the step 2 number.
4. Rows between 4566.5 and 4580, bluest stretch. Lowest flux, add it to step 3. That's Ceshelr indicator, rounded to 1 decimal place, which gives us 34.9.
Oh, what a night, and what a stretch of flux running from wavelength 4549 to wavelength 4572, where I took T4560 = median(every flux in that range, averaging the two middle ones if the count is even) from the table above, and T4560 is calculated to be 12.6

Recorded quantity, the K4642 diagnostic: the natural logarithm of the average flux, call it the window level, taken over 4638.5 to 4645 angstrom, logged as 2.49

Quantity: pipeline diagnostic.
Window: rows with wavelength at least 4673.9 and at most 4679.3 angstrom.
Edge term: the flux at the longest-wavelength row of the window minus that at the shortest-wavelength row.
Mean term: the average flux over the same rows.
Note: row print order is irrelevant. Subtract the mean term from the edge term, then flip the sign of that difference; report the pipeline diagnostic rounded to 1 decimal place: 12.5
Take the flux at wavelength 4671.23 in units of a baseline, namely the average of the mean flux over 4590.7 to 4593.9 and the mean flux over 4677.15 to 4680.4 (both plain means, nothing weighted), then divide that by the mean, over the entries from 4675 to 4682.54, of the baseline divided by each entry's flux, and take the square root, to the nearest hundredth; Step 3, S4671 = 1.01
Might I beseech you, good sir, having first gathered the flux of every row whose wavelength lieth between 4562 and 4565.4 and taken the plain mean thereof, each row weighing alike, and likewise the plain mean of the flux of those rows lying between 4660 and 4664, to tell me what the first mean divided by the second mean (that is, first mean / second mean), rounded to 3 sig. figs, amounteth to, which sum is 1.08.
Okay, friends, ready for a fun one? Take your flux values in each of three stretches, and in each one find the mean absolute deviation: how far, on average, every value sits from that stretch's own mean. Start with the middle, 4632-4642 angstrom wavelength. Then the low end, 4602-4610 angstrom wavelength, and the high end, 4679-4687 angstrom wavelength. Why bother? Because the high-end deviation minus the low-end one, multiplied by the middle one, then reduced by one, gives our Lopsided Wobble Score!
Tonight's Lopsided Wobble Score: -1.01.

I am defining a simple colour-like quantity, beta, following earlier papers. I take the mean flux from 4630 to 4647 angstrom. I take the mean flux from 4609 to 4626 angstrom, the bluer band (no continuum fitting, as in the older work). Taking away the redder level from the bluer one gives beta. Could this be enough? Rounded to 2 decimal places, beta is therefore 0.27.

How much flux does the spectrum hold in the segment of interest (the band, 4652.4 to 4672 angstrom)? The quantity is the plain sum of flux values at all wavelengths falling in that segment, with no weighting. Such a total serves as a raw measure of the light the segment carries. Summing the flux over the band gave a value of 221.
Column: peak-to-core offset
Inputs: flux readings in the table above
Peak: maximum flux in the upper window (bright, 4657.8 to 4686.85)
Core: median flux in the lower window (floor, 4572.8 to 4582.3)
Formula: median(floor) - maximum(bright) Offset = -1.1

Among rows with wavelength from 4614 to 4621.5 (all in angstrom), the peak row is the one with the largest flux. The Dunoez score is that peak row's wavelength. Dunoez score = 4614.57 angstrom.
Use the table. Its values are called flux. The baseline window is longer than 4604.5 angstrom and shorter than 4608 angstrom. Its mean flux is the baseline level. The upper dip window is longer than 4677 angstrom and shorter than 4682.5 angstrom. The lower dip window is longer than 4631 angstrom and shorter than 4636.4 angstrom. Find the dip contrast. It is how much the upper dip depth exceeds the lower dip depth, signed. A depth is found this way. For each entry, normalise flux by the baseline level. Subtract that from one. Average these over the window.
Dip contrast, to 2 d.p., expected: -0.02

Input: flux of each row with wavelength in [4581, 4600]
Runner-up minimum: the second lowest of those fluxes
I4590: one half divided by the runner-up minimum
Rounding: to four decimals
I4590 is 0.0430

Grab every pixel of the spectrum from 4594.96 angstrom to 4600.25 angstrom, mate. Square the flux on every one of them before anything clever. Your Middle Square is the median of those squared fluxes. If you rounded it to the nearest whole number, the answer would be 145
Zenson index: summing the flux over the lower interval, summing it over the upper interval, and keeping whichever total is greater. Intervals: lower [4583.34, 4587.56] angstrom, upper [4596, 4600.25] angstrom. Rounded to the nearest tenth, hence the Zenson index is 49.6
